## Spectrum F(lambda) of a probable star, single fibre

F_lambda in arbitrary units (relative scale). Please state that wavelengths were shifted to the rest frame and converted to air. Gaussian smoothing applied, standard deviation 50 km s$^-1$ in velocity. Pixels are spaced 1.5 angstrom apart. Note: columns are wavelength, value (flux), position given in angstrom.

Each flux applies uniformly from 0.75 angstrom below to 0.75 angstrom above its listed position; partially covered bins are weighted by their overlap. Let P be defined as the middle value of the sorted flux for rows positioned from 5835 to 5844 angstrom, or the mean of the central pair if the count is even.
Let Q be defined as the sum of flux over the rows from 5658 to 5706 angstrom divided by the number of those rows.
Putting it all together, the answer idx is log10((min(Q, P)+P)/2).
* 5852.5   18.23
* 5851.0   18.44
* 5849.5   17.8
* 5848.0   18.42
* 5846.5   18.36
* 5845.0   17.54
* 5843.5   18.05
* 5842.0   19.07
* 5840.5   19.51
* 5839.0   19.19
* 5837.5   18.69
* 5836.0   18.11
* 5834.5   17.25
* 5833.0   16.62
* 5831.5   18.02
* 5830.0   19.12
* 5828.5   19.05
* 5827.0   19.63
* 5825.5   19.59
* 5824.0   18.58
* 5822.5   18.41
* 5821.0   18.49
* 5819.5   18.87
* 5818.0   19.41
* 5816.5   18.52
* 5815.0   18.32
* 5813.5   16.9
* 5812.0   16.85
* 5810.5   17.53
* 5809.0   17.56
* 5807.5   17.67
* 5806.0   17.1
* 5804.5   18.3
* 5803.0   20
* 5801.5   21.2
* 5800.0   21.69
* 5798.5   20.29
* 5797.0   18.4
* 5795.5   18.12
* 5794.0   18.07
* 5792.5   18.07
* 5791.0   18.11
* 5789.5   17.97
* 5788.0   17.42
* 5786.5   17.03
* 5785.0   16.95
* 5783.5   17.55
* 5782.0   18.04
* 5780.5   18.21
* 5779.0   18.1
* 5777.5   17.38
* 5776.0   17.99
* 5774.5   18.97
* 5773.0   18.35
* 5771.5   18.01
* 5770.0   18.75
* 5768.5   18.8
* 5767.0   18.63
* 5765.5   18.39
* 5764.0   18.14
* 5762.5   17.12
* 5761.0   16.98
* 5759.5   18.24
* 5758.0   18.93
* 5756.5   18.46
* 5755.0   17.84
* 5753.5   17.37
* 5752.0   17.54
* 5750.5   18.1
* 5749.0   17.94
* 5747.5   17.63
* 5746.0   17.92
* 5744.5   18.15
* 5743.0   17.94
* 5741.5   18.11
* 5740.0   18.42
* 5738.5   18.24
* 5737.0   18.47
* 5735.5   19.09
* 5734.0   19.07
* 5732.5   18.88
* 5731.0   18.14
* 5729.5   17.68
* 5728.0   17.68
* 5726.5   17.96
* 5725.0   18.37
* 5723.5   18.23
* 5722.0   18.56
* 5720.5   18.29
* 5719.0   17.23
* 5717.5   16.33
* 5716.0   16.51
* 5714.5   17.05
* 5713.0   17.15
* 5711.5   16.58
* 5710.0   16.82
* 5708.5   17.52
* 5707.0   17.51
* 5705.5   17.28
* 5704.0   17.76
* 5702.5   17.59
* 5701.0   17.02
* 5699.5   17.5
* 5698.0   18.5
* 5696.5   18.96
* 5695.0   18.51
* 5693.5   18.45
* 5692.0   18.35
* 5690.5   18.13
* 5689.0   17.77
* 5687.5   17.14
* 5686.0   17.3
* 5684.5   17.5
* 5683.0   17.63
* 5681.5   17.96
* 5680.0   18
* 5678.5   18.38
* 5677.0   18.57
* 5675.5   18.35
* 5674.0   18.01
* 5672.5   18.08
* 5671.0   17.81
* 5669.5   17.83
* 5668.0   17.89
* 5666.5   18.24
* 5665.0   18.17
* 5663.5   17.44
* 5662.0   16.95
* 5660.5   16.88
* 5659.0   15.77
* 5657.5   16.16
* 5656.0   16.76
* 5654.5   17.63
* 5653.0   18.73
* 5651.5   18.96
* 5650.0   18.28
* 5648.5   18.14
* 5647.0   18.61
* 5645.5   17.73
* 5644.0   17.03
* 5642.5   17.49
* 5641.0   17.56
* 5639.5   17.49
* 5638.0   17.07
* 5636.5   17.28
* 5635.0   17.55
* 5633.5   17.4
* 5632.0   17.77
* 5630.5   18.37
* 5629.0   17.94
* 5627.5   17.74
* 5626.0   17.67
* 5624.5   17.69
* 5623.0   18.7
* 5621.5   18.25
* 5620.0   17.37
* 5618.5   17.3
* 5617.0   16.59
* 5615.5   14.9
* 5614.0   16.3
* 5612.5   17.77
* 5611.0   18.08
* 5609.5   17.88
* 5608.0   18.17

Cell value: 1.26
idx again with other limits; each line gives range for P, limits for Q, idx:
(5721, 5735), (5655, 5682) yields 1.25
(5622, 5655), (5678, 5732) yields 1.25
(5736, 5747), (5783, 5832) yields 1.26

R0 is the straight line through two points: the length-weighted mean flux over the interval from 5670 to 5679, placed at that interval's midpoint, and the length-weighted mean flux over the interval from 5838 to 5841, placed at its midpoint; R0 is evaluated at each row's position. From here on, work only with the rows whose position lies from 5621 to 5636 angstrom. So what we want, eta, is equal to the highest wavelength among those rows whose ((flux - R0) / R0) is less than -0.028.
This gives 5633.5 angstrom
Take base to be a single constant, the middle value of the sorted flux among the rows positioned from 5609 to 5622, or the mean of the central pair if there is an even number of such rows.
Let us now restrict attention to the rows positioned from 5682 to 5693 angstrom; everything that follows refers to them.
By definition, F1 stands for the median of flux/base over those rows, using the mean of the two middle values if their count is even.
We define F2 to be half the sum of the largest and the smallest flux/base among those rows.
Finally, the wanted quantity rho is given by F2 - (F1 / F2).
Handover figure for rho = 0.028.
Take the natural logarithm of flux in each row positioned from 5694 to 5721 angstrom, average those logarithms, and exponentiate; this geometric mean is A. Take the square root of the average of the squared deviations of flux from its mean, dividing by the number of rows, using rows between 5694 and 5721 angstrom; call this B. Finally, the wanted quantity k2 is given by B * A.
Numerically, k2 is 12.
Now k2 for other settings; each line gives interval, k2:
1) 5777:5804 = 25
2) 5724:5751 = 8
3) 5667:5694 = 7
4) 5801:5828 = 21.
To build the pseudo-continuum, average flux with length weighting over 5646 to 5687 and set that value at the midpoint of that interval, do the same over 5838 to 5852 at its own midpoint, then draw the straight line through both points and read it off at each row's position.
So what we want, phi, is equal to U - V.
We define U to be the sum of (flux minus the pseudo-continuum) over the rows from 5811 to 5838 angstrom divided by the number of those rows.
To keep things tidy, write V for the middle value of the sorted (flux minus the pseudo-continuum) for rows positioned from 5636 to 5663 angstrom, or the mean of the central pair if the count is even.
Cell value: 0.1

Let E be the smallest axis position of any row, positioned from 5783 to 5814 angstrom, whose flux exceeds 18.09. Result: 5791.0 angstrom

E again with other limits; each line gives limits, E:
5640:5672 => 5647.0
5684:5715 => 5690.5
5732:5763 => 5732.5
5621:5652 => 5621.5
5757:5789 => 5758.0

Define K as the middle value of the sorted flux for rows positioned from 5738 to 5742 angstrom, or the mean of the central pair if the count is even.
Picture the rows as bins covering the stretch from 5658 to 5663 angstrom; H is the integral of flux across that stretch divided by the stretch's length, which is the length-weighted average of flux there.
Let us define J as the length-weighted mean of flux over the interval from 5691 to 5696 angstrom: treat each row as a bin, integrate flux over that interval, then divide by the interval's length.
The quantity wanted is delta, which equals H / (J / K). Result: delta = 16.4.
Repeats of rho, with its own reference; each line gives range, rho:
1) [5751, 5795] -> 0.028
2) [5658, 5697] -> -0.036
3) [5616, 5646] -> 0.021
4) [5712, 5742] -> -0.007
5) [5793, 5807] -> 0.168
